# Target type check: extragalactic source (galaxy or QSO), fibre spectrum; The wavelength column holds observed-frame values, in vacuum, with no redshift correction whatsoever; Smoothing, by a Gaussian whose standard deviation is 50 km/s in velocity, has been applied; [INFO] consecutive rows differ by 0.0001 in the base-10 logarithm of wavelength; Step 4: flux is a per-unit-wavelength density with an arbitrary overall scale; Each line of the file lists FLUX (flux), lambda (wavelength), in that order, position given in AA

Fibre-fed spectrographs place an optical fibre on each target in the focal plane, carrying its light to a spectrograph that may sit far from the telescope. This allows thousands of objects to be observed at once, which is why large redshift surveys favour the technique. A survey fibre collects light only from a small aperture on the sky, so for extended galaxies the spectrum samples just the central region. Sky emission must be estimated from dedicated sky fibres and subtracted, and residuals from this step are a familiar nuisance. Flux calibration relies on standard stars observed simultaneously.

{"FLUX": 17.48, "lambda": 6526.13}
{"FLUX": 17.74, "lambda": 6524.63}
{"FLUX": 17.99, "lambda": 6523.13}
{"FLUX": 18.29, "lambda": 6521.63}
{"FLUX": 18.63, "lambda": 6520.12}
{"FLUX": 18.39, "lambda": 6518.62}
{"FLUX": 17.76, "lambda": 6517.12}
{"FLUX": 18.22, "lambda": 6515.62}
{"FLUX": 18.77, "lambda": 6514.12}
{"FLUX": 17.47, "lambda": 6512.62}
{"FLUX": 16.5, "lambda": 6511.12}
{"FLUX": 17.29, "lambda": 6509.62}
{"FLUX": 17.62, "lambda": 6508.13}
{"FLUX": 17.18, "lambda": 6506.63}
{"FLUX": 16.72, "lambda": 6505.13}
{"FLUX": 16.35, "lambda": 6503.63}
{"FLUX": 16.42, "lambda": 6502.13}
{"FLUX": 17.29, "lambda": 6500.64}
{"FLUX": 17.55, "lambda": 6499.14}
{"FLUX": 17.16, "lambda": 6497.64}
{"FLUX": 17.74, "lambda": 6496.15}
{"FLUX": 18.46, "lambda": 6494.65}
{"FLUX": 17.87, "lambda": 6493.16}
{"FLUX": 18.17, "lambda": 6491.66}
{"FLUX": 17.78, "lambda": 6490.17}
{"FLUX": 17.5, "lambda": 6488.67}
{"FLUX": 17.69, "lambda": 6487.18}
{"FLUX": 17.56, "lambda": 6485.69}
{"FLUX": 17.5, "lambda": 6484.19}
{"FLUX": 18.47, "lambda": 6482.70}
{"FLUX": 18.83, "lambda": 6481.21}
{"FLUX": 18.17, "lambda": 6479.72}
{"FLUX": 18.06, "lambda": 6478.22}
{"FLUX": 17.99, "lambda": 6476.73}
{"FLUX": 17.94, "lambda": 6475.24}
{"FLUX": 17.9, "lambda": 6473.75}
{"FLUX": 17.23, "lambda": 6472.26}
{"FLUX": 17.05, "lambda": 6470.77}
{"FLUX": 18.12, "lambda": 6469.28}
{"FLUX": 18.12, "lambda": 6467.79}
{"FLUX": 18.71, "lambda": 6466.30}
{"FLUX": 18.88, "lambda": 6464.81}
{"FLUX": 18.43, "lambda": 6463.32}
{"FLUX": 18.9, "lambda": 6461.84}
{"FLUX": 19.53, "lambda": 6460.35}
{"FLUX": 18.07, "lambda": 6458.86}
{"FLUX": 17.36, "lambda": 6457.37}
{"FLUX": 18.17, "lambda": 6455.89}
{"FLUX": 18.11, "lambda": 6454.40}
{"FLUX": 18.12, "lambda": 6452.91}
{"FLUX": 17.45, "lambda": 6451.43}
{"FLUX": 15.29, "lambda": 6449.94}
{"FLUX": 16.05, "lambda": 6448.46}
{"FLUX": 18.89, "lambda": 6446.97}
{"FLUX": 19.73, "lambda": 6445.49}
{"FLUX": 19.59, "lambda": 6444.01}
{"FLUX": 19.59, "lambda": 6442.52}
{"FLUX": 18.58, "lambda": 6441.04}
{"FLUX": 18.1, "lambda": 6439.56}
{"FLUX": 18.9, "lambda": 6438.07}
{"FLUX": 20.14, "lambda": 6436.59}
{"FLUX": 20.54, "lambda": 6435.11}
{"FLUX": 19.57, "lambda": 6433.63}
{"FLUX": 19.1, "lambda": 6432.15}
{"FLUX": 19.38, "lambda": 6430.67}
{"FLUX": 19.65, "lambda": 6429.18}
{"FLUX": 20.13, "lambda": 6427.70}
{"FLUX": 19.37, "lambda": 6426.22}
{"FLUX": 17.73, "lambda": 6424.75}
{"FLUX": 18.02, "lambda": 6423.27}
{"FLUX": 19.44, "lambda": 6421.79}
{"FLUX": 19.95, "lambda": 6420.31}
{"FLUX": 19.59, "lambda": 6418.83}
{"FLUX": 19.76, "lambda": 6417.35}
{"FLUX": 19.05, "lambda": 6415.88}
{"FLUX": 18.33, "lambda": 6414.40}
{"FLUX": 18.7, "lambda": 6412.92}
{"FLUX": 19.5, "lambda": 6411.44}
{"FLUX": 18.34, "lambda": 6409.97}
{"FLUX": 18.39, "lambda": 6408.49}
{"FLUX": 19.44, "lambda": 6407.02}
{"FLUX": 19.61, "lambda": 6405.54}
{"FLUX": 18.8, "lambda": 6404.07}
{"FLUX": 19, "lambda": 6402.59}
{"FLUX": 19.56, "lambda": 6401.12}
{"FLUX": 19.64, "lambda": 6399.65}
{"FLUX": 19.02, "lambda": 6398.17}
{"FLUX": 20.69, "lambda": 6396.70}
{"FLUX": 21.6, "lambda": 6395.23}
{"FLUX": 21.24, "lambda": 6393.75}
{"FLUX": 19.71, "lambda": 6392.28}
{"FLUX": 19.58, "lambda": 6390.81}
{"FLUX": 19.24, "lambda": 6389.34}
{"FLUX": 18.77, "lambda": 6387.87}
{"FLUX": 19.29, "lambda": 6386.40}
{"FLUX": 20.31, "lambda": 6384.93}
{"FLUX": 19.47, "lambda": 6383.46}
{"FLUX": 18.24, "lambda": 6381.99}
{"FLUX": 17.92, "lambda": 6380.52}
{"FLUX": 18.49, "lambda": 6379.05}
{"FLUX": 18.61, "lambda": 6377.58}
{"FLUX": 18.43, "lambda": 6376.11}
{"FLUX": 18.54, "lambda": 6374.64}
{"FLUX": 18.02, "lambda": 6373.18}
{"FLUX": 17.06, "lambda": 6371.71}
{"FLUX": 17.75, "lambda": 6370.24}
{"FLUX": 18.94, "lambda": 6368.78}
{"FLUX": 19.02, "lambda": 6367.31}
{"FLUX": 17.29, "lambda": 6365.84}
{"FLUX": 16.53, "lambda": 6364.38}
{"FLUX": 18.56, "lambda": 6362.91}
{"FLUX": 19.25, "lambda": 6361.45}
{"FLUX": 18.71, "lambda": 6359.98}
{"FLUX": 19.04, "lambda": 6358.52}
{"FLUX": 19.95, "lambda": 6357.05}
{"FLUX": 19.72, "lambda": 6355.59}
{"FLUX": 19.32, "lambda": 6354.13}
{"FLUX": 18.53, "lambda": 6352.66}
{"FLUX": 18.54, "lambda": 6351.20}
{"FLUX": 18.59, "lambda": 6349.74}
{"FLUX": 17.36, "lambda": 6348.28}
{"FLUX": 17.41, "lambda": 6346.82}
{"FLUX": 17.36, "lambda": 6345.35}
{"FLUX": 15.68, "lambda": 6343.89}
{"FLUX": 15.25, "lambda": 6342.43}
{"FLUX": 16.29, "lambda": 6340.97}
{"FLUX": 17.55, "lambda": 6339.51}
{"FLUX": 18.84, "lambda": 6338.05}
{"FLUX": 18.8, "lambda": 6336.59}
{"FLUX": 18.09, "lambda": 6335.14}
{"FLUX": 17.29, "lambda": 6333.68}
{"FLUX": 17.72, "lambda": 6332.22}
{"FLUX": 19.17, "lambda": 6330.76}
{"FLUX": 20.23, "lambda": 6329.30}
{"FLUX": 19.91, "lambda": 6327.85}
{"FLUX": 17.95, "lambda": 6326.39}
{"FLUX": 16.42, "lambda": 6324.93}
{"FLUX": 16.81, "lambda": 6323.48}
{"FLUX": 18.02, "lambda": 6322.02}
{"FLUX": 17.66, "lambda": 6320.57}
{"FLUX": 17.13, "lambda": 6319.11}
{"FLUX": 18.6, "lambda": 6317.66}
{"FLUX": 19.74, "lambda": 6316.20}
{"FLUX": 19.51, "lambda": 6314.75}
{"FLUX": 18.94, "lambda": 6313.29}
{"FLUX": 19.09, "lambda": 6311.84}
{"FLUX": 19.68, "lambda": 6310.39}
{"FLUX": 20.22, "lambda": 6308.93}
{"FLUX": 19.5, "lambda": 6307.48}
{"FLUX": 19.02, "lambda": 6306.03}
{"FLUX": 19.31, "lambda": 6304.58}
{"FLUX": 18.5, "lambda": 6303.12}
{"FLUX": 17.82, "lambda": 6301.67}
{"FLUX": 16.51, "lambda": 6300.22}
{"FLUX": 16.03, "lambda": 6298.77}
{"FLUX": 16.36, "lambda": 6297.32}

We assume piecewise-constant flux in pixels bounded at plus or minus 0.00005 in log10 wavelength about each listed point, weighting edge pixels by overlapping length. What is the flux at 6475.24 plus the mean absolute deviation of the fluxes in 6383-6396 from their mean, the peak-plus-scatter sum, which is 18.7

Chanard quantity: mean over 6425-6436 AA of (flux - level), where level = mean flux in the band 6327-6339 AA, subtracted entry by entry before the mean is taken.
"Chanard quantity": 0.9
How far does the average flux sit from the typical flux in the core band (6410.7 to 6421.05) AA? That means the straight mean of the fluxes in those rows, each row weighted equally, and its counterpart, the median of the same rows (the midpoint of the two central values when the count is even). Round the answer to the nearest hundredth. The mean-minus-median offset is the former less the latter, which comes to -0.23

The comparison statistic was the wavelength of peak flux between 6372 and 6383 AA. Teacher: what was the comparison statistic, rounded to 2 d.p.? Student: 6377.58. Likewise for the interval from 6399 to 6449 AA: 6435.11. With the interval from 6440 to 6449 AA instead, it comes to 6445.49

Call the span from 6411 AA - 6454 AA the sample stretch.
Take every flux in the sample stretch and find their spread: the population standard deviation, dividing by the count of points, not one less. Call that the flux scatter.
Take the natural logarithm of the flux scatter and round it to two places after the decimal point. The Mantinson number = 0.15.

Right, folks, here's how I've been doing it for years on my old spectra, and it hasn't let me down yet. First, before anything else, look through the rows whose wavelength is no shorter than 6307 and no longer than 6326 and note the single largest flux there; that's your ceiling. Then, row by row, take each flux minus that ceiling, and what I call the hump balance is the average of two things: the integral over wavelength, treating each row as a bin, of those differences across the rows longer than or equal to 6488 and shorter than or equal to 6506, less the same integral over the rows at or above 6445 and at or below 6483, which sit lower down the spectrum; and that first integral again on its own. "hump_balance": -9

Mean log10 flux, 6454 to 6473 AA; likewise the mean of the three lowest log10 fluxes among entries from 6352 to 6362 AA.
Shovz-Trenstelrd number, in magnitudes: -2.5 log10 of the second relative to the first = -0.011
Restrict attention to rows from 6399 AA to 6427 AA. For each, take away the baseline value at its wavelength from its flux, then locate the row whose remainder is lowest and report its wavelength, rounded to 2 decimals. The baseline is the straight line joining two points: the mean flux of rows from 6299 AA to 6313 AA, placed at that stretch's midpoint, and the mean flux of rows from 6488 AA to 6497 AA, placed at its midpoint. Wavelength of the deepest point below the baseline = 6424.75 AA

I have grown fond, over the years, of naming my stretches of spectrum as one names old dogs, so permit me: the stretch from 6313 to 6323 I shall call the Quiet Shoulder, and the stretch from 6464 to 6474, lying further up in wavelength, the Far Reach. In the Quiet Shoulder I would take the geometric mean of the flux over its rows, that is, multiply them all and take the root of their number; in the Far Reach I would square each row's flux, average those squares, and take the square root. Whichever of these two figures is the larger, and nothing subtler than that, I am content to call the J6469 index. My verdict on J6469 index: 18.5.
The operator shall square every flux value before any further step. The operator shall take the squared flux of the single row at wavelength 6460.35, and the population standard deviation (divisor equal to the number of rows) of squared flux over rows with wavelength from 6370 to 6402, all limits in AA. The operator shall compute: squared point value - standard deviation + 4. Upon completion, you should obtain 343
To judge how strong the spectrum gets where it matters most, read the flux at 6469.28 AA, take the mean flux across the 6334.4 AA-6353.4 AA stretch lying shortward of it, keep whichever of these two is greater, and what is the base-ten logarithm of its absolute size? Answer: 1.26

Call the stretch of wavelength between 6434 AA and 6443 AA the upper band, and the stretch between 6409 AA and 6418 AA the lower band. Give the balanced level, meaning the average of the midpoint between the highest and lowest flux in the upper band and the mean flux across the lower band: 19.1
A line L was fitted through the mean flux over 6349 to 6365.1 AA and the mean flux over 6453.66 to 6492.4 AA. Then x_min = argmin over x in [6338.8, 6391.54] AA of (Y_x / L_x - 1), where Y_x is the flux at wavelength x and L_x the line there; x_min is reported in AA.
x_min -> 6342.43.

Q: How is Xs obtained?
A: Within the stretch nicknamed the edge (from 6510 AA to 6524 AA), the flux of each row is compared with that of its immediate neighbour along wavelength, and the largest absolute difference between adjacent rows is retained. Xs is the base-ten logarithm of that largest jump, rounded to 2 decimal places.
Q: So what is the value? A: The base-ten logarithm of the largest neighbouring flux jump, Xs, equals 0.11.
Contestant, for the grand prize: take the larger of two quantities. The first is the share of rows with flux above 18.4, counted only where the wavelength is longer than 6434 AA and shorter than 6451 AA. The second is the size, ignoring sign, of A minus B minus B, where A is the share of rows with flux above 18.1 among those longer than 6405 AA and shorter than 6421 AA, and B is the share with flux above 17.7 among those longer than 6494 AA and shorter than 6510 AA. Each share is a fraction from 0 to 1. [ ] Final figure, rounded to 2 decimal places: 0.73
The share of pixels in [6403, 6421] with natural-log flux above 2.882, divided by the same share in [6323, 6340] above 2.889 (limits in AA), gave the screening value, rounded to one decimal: 2.0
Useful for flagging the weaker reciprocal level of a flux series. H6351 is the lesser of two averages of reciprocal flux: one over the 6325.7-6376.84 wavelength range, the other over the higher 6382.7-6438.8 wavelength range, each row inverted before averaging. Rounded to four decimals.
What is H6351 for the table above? 0.0515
